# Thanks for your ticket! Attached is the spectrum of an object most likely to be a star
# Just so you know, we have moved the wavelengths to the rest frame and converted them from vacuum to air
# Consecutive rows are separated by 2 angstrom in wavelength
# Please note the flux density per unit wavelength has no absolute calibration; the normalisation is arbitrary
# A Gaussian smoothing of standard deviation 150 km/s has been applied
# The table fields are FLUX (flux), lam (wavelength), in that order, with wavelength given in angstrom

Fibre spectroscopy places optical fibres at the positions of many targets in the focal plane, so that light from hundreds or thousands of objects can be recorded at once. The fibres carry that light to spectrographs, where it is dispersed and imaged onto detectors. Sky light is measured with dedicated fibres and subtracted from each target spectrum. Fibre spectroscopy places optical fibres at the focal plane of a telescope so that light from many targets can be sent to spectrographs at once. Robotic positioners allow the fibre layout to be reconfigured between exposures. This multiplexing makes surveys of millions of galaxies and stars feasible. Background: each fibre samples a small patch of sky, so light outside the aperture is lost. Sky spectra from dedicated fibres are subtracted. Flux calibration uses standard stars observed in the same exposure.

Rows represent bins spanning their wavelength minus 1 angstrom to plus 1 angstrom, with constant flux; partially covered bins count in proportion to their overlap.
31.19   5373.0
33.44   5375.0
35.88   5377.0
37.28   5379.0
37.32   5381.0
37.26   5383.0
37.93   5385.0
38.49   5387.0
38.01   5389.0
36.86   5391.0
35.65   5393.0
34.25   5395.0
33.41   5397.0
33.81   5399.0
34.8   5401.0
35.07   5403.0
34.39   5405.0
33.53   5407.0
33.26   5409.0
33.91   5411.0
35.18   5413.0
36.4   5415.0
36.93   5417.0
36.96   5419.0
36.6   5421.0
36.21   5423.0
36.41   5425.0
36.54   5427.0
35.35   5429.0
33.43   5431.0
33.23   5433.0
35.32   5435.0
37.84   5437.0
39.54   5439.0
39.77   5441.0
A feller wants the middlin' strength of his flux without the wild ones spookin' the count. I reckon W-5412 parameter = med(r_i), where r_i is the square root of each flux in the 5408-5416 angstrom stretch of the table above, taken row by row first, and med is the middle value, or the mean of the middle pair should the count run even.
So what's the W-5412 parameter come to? 5.88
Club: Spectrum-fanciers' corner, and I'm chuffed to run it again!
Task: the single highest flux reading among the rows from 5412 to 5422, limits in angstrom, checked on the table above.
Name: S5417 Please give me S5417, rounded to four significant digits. 36.96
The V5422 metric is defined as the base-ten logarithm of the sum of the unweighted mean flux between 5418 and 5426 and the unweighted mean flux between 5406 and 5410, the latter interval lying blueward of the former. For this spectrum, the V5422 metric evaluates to 1.845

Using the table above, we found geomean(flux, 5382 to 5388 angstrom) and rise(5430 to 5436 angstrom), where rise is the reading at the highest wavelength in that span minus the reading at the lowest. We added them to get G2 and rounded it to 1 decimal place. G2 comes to 39.8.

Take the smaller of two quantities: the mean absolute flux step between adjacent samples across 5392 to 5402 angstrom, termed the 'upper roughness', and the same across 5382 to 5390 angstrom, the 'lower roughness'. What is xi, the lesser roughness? 0.57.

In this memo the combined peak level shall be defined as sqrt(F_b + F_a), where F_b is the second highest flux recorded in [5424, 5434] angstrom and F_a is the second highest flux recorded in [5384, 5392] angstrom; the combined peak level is 8.63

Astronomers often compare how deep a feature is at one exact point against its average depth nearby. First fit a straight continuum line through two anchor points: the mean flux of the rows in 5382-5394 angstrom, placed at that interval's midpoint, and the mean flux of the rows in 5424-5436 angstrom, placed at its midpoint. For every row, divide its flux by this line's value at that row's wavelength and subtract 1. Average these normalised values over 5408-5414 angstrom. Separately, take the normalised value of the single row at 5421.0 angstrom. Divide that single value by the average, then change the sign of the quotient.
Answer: 0.54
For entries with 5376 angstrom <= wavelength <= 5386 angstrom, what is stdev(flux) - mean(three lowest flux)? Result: -36.1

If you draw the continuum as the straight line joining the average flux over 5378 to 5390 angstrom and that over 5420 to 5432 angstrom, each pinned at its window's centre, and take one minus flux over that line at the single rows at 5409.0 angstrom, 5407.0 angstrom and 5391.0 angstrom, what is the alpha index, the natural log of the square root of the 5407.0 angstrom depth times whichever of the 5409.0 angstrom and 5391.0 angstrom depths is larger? -2.44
